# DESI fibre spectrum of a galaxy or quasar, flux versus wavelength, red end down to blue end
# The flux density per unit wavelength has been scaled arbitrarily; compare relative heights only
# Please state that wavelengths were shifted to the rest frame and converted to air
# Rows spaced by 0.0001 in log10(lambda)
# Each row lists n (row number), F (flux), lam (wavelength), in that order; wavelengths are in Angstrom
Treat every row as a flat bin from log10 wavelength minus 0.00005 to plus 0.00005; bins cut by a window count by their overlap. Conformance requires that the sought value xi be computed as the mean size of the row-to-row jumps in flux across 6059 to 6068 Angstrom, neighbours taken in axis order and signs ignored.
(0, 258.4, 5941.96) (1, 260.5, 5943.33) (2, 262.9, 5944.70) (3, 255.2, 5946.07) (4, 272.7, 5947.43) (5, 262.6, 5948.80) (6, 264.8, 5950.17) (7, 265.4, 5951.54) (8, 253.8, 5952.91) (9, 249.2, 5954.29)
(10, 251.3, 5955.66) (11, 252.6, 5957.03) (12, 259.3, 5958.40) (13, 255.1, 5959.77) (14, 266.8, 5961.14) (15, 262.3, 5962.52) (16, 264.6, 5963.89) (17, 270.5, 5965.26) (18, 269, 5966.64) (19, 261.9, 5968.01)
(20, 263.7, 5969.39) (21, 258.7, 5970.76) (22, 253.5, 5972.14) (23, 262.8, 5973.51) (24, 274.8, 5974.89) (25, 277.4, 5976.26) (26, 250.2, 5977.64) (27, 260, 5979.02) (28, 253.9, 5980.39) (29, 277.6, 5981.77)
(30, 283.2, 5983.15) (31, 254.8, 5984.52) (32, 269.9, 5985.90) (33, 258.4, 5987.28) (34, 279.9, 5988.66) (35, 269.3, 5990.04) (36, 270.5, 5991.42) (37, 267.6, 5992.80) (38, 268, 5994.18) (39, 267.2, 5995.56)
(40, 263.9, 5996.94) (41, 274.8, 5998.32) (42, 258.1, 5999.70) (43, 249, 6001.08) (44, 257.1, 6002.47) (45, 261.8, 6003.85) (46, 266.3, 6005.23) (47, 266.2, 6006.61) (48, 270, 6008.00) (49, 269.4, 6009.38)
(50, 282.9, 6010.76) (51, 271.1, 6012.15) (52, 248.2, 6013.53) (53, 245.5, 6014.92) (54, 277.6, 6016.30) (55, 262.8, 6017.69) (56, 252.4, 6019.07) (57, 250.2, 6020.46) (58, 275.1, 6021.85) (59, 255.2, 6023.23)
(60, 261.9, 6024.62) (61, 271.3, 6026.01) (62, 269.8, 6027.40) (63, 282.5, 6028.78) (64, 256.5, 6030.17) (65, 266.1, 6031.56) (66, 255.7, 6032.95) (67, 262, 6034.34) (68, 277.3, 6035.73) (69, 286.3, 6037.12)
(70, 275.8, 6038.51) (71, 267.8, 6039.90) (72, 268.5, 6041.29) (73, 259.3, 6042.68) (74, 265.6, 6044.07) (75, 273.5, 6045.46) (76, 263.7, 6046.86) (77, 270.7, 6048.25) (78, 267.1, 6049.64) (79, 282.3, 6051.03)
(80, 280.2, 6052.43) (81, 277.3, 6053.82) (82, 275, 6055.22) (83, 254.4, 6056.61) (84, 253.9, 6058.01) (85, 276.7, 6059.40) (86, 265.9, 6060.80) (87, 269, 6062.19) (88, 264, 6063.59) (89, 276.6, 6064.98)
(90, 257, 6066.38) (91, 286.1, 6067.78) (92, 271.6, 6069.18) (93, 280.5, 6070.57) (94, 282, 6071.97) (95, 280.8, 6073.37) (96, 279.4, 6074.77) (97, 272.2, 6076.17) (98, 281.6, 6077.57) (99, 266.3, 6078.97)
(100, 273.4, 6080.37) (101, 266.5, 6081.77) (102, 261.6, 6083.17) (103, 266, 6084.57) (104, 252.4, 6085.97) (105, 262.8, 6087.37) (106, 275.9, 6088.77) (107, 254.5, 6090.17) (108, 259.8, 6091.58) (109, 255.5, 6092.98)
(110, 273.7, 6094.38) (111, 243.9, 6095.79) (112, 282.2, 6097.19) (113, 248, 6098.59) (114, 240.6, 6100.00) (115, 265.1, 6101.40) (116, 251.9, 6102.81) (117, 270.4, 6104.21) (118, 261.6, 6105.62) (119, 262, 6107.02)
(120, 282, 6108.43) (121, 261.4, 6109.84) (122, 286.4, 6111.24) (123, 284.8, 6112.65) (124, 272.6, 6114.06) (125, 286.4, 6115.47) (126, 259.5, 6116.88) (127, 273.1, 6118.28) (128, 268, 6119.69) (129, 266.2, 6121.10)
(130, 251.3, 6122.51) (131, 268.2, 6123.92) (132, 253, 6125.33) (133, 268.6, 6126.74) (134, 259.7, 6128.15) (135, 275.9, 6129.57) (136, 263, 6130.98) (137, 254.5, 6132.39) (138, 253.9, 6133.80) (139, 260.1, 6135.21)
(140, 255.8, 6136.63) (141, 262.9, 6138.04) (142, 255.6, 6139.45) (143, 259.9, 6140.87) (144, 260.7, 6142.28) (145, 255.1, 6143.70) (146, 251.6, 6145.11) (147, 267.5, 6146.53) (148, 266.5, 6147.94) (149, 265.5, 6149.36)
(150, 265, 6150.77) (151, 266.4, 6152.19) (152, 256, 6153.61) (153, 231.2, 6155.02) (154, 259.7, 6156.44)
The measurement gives 13.4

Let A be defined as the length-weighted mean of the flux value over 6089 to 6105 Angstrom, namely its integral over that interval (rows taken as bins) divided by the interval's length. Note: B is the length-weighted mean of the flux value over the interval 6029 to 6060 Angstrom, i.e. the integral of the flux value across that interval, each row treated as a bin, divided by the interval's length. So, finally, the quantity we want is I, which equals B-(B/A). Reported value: 268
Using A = 259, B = 269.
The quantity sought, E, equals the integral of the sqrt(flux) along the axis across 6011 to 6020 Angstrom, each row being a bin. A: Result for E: 145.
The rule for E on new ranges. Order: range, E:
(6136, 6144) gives 129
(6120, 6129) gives 145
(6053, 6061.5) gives 139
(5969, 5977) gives 130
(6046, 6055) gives 149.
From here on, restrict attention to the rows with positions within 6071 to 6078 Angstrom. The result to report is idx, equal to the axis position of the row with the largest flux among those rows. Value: 6071.97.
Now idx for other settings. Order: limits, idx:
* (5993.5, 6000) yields 5998.32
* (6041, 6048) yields 6045.46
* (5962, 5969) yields 5965.26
